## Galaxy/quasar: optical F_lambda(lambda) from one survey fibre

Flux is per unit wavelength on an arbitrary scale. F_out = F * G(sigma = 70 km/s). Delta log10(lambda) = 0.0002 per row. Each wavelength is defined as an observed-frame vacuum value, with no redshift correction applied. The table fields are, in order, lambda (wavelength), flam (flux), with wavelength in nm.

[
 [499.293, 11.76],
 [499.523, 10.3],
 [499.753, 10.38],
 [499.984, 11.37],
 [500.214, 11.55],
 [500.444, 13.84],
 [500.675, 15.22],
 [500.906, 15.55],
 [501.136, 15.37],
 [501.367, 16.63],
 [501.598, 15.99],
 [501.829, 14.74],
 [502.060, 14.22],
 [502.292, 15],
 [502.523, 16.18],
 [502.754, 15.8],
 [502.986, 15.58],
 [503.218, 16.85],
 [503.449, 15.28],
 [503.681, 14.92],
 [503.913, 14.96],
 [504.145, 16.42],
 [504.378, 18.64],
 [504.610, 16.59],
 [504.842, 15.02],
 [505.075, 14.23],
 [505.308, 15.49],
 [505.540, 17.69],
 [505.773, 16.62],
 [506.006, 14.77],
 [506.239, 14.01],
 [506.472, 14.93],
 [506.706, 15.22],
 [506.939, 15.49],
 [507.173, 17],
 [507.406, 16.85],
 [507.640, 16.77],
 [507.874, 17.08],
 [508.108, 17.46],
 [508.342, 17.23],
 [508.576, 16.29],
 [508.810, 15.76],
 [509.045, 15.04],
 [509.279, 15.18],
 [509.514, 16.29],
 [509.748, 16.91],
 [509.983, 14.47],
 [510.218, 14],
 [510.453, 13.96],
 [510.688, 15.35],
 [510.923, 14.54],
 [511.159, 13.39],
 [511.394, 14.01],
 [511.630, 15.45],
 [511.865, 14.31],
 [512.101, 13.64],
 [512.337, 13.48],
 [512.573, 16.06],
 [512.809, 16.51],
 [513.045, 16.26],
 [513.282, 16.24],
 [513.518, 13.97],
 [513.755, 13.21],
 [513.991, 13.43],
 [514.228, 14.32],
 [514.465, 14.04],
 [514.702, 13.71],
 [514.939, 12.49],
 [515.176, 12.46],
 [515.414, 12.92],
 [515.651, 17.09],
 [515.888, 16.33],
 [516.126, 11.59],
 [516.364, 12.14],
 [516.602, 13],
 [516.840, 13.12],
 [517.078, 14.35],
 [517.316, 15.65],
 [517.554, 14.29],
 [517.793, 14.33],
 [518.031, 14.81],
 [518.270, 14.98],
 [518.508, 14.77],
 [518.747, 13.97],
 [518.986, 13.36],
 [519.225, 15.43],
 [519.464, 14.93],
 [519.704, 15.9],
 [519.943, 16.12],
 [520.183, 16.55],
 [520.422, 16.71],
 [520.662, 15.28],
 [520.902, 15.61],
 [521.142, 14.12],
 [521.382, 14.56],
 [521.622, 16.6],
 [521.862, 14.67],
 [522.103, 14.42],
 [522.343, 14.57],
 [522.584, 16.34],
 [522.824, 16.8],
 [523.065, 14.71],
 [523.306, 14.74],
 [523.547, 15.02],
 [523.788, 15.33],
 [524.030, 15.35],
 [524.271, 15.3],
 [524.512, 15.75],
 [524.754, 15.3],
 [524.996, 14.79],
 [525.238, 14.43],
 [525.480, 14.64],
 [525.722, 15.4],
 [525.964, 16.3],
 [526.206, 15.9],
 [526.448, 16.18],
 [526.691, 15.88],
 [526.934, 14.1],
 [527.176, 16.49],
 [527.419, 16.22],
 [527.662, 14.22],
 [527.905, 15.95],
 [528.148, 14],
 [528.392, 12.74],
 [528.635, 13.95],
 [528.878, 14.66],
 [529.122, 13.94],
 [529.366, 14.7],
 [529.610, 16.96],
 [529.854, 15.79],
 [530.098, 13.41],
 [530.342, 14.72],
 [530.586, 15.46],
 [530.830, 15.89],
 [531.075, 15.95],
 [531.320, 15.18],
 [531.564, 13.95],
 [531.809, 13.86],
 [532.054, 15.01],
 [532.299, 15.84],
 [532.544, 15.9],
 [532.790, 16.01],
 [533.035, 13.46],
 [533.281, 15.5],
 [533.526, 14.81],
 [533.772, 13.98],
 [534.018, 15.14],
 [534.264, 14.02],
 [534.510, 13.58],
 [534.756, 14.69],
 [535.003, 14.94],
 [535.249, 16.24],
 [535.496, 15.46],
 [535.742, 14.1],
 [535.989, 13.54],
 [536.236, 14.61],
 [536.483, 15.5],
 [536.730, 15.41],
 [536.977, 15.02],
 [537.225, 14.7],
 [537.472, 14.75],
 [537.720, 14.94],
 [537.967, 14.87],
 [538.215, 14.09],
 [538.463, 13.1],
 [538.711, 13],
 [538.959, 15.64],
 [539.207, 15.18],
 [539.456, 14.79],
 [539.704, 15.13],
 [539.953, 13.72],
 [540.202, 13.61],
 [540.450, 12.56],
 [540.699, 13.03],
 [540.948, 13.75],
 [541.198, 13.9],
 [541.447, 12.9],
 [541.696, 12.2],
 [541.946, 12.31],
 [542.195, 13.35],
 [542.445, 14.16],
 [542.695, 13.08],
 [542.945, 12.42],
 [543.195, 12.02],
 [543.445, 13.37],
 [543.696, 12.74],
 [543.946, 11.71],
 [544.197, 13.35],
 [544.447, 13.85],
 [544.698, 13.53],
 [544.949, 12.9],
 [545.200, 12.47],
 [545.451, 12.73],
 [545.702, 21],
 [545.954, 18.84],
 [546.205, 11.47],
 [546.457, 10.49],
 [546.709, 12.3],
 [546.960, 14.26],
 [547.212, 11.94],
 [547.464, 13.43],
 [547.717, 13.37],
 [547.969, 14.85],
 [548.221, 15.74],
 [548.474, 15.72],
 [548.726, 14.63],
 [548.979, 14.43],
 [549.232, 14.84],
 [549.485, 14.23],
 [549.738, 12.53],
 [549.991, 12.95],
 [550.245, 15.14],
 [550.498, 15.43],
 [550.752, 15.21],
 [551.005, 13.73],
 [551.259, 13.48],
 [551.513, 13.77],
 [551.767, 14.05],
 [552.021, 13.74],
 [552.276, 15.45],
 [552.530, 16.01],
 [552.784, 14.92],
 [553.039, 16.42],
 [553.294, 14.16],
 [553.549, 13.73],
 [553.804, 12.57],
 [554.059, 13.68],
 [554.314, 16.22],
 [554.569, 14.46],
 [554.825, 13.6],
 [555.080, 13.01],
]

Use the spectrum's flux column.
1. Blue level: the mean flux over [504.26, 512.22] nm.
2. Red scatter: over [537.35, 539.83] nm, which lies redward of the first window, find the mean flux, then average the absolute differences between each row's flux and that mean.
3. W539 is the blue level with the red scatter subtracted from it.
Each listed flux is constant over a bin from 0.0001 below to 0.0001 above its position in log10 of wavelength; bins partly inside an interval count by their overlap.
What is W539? 14.9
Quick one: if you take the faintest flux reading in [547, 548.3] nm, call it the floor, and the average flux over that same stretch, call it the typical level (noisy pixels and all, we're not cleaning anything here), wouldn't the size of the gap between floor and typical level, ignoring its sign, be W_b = 1.9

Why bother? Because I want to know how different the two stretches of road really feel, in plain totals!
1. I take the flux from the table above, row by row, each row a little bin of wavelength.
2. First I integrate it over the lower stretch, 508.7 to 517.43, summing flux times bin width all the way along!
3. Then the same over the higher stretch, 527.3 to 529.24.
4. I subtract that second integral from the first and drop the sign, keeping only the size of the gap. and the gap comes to 98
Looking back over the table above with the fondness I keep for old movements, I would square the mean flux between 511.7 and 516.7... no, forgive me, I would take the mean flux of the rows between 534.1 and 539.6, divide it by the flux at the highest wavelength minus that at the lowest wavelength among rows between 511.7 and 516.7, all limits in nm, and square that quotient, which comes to 125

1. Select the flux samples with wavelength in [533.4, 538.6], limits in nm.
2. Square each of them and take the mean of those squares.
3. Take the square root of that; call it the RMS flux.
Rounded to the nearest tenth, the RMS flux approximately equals 14.7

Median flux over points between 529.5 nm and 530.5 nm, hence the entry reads 15.3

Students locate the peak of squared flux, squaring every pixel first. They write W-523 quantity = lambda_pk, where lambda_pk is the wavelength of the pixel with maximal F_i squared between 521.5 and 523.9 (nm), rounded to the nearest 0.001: 522.824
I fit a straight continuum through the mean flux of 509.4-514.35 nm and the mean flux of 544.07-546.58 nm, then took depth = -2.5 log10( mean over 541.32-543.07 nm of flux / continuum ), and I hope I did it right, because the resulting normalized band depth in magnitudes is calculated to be 0.097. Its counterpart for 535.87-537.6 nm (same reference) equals -0.041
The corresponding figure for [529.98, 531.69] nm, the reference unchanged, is -0.043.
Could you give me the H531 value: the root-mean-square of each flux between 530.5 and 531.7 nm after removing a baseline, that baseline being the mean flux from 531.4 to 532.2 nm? 1.2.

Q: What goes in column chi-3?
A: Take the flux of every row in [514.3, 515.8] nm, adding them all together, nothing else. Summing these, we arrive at 82.7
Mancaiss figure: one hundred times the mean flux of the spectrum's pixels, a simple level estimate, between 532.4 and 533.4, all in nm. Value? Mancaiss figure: 1522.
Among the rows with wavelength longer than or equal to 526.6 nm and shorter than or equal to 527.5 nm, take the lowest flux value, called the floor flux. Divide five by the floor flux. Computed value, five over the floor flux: 0.355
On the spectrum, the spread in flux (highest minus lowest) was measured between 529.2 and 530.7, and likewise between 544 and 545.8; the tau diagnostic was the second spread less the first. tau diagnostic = 4.98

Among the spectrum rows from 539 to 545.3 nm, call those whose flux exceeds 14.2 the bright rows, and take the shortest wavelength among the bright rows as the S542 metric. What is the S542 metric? 539.207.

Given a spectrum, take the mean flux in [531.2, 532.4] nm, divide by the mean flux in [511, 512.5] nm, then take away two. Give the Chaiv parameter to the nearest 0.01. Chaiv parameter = -0.95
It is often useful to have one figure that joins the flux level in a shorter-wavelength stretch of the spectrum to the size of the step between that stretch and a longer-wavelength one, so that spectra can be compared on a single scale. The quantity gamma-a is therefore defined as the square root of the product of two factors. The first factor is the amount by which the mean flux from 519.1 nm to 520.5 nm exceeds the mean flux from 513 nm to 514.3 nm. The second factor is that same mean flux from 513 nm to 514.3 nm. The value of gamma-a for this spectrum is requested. 4.5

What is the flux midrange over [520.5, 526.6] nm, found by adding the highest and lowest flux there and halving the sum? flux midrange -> 15.5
